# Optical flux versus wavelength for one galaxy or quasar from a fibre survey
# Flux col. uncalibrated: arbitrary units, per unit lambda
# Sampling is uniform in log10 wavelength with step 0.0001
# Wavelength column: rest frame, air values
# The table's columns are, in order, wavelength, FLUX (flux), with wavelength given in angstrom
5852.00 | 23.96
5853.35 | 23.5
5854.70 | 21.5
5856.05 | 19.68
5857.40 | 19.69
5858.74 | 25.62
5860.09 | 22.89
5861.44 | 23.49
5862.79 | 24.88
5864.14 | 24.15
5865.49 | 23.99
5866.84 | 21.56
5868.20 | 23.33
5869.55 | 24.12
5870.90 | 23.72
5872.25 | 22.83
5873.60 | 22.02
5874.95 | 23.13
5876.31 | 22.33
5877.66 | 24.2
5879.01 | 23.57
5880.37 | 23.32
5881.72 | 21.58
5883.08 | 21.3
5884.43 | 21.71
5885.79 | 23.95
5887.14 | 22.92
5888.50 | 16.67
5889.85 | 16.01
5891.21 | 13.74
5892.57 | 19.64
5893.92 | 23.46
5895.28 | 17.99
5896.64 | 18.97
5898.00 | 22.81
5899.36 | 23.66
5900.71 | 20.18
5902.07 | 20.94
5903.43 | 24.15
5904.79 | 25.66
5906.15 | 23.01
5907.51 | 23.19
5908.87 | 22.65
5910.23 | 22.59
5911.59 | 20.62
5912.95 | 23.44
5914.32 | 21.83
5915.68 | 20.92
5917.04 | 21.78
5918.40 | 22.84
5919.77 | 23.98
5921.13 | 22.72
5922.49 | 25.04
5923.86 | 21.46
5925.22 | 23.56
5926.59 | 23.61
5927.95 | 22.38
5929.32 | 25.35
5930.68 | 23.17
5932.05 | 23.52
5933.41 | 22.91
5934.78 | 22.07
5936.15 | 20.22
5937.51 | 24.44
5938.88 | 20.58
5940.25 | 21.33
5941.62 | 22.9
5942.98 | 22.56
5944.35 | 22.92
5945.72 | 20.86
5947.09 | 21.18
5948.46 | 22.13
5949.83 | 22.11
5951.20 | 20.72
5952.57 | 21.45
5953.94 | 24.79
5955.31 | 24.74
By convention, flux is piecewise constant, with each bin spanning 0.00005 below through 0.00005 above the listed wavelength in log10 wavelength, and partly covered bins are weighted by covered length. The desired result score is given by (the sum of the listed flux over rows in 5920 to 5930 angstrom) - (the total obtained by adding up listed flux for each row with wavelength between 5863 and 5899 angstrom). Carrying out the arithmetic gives -399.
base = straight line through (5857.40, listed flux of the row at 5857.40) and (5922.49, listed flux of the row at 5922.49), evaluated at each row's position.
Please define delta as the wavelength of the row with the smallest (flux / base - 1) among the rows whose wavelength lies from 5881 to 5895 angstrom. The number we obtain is 5891.21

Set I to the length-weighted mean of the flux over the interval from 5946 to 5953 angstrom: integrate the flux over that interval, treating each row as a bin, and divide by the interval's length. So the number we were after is 21.5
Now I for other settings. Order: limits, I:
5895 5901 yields 20.9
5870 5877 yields 22.9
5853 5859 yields 21.7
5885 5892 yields 18.7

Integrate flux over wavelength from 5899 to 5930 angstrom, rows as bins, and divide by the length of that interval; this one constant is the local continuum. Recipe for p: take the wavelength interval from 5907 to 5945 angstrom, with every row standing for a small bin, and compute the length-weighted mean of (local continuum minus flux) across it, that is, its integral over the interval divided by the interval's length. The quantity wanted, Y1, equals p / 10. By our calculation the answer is 0.02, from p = 0.2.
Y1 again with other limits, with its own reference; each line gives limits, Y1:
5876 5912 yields 0.13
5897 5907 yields 0.00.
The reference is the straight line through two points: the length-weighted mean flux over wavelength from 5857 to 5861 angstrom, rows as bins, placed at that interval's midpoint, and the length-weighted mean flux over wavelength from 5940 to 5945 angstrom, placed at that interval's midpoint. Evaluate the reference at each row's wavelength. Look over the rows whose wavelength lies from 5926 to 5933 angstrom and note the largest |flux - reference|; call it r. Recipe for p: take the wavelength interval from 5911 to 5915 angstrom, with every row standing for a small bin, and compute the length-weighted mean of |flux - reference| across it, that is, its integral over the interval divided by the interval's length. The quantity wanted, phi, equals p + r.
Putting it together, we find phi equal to 3.9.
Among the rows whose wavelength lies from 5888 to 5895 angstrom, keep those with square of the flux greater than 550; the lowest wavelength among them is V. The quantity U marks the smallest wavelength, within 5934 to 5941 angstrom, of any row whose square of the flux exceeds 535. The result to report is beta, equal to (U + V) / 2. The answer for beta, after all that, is 5915.7 angstrom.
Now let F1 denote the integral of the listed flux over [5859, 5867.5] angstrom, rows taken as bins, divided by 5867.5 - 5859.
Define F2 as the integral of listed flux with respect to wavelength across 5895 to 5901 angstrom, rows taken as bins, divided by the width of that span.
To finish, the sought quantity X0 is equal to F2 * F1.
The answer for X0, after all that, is 494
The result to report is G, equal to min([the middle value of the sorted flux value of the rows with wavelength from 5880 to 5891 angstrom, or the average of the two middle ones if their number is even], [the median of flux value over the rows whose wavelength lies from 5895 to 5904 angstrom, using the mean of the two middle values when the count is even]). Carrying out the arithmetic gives 20.9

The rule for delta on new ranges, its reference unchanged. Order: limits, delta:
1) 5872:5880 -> 5873.60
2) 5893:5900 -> 5895.28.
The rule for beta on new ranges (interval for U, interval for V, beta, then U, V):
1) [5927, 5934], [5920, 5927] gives 5925.9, 5929.32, 5922.49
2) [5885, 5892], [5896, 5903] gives 5892.6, 5885.79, 5899.36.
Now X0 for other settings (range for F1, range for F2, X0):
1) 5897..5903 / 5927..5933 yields 516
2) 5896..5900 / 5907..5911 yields 496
